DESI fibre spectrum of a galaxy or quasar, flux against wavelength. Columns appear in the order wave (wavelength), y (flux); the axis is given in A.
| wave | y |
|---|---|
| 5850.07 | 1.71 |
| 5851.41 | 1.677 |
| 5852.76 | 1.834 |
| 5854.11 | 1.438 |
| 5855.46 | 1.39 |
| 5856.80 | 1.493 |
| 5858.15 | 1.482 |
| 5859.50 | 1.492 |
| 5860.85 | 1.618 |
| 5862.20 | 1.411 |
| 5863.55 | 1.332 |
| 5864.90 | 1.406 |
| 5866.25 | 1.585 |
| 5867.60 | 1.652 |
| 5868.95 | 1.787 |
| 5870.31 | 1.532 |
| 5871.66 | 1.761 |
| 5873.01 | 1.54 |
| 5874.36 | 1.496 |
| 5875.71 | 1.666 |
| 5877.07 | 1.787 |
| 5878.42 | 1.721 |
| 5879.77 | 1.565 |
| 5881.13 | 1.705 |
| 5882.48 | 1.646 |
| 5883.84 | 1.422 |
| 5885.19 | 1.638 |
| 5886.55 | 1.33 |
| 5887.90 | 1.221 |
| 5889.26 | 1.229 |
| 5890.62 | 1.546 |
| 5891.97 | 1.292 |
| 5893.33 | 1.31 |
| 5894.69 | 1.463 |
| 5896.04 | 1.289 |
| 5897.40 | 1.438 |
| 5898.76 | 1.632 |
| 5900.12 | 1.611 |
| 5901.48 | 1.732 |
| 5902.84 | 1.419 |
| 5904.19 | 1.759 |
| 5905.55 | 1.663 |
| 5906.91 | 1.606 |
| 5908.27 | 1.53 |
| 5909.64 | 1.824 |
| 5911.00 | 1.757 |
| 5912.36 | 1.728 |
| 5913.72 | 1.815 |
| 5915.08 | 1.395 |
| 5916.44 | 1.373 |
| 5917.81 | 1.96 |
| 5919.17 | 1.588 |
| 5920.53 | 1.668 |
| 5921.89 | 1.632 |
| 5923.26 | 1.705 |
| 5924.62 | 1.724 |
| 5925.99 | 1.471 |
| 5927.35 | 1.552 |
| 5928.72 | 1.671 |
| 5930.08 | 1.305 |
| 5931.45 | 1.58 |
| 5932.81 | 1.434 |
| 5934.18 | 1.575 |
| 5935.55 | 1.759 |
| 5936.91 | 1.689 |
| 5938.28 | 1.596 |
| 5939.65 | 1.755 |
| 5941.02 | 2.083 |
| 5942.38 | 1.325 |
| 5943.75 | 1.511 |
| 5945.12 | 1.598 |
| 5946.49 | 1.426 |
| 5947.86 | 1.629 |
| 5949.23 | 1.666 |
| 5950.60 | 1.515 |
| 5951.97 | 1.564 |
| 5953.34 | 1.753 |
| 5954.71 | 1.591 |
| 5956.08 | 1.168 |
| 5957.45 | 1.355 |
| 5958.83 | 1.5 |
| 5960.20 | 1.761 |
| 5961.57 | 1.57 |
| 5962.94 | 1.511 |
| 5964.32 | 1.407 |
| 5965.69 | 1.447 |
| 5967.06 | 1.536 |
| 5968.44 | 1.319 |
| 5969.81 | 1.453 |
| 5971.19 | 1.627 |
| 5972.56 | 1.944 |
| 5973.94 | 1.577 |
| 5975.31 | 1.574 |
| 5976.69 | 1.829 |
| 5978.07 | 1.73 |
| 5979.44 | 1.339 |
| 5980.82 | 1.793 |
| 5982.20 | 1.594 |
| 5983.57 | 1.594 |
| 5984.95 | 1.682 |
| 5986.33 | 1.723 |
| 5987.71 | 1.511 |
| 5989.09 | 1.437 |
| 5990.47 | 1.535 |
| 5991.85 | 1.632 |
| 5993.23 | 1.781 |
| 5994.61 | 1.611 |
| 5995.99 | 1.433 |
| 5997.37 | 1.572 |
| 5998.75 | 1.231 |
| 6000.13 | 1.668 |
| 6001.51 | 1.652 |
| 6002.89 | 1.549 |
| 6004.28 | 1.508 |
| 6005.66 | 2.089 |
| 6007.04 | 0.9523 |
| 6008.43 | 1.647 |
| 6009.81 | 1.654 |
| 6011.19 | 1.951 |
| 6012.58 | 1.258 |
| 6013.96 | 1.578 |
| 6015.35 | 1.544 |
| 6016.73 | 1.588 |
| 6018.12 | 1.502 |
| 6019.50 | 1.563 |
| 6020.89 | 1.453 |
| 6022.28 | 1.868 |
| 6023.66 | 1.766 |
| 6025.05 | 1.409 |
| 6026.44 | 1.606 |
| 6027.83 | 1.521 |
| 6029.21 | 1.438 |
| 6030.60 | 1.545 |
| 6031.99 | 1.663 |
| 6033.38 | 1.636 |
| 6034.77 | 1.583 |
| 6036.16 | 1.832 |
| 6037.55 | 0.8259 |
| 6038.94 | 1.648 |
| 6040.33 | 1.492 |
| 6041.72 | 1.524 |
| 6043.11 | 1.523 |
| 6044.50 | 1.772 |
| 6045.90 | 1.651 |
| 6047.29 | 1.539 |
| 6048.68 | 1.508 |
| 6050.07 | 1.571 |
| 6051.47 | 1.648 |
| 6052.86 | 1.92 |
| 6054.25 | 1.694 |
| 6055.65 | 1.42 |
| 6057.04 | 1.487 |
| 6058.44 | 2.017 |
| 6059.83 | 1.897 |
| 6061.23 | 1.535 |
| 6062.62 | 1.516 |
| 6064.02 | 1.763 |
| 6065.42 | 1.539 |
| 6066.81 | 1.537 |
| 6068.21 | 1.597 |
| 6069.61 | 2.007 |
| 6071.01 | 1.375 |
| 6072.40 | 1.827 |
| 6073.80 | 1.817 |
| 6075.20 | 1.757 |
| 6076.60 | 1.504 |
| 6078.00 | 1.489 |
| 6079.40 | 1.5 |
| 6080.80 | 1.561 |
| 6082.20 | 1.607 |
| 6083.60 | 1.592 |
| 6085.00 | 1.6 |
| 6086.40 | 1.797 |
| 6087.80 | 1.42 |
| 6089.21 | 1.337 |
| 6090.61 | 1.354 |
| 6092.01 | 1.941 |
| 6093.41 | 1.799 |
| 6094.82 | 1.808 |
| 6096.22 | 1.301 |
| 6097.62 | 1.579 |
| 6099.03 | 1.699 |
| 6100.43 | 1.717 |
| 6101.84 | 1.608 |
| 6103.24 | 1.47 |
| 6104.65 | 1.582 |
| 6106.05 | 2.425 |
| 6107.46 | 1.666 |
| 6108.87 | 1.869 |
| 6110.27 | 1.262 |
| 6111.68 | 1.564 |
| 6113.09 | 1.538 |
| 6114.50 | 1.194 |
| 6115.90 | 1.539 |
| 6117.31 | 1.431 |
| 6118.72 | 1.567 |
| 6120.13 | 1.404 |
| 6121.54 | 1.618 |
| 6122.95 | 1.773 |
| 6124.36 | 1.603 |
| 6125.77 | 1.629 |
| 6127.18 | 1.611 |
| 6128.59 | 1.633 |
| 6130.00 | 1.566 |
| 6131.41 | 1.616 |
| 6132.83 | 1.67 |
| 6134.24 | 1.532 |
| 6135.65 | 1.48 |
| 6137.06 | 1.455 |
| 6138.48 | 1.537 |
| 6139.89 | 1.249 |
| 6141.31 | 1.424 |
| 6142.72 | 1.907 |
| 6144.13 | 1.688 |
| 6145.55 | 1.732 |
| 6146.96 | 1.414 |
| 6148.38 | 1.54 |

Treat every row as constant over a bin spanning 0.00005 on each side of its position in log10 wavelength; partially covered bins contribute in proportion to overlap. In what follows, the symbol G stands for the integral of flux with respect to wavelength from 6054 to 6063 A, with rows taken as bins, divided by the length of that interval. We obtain 1.66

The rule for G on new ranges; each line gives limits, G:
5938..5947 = 1.62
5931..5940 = 1.62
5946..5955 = 1.60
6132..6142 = 1.48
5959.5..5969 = 1.51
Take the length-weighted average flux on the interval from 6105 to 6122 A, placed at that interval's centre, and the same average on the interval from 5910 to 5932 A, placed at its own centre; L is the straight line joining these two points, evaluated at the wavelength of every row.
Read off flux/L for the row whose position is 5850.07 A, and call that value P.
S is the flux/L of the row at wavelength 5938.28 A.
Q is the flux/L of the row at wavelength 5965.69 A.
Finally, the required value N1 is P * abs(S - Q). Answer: 0.09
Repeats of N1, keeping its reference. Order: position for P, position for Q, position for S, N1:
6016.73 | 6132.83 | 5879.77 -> 0.09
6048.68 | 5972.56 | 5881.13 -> 0.15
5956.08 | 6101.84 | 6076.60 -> 0.05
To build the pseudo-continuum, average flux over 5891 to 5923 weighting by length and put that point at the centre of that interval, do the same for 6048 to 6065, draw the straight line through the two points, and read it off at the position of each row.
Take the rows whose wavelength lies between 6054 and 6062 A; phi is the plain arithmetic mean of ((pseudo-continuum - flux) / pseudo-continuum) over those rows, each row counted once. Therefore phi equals -0.007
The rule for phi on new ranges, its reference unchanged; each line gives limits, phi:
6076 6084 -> 0.079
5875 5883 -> -0.069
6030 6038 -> 0.083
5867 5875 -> -0.037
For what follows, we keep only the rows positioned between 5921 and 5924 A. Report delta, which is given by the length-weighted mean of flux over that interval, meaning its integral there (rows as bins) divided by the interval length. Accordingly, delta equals 1.67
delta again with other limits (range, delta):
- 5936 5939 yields 1.65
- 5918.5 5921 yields 1.63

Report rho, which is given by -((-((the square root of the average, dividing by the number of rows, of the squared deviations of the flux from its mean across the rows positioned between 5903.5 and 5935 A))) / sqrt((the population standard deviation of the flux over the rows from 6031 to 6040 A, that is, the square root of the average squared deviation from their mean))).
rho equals 0.27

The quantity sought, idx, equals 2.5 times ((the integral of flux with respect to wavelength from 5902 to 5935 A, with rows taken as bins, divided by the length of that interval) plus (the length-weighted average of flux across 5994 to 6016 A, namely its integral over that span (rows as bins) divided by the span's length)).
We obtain 7.93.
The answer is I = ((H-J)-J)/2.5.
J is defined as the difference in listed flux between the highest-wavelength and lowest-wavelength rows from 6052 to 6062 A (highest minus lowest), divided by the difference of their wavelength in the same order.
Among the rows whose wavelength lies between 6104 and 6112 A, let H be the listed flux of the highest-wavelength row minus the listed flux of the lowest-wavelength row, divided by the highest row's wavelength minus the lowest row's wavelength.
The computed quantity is 0.04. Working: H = 0.00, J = -0.05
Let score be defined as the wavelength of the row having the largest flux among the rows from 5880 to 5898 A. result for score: 5881.13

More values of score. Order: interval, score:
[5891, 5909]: 5904.19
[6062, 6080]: 6069.61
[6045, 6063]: 6058.44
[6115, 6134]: 6122.95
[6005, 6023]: 6005.66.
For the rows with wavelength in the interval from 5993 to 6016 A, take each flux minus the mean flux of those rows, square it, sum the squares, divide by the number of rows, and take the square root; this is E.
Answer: 0.26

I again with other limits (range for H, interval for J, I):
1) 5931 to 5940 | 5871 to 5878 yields 0.00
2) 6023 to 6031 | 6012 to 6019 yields -0.05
